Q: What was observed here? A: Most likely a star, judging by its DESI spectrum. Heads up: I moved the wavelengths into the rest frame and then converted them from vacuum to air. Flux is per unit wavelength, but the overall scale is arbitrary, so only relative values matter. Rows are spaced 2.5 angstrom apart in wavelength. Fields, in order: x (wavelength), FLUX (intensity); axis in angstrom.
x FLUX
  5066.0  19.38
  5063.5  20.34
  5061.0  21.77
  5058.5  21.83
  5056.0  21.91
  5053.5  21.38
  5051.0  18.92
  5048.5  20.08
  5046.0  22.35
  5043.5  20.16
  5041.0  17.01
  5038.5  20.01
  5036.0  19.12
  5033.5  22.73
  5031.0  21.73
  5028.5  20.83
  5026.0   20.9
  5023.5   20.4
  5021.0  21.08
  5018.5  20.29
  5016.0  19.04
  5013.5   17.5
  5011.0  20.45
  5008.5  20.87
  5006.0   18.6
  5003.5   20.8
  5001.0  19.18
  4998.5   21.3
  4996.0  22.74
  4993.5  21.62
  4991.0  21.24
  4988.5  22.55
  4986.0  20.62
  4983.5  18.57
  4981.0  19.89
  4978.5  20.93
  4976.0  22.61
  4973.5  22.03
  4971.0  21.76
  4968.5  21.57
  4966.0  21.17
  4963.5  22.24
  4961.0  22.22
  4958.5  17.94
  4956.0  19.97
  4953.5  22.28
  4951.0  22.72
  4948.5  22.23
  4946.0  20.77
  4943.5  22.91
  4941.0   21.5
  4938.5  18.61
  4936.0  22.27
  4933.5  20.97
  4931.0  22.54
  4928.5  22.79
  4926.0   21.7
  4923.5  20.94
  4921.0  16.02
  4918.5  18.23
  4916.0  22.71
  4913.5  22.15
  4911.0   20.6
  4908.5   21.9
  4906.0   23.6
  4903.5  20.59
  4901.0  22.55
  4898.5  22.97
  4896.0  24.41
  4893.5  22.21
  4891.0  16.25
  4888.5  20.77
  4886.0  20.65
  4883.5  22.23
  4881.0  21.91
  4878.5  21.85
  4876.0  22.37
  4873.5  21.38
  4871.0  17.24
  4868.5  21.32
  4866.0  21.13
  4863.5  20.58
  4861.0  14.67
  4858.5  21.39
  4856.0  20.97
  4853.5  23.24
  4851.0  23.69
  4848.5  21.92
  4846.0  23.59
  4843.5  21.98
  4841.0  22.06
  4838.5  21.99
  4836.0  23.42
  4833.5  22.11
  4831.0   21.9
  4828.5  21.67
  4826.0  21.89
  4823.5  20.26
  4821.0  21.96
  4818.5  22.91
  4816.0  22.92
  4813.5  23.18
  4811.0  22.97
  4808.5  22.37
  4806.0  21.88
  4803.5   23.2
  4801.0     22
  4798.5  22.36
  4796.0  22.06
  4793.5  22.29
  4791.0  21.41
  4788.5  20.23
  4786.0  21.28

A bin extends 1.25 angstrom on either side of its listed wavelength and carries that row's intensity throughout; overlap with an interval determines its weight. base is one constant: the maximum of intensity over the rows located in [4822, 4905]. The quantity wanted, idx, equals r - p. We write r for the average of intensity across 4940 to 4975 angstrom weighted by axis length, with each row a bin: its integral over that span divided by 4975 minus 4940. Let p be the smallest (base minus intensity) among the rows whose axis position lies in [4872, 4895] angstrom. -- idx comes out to 19.5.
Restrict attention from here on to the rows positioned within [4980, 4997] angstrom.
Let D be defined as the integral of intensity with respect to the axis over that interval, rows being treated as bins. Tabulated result 357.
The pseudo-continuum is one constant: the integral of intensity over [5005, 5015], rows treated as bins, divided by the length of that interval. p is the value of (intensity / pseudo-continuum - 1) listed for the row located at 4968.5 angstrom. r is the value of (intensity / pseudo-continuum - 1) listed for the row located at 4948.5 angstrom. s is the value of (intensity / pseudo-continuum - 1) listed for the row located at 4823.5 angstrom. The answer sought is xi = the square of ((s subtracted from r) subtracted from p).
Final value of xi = 0.00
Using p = 0.11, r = 0.15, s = 0.046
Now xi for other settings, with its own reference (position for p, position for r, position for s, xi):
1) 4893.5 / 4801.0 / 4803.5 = 0.04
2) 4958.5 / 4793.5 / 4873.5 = 0.01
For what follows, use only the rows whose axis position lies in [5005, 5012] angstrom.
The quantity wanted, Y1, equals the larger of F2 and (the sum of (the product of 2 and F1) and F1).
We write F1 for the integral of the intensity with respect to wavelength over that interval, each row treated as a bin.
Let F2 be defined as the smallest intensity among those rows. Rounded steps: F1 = 140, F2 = 18.6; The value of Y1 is 420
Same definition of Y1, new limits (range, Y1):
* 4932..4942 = 626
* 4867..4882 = 945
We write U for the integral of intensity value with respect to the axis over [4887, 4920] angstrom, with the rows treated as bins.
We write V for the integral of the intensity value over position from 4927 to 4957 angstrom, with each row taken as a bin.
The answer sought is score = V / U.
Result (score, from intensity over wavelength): 0.9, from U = 707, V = 649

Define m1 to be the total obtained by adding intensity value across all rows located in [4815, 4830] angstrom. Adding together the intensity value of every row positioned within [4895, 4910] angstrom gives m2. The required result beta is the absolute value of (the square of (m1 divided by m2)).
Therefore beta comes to 0.94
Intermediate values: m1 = 132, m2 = 136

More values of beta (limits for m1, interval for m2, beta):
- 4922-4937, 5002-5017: 1.25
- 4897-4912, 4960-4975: 1.02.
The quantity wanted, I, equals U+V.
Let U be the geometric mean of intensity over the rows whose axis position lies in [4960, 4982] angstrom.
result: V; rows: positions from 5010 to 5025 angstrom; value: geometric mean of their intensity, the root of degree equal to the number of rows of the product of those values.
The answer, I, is 41.3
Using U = 21.6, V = 19.76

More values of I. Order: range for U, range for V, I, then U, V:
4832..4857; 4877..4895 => 43.2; 22.5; 20.73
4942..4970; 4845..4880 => 42.4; 21.4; 20.95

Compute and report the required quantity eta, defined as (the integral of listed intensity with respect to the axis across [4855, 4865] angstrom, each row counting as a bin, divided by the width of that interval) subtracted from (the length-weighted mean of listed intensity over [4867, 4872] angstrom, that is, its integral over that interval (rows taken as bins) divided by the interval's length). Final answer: 0.07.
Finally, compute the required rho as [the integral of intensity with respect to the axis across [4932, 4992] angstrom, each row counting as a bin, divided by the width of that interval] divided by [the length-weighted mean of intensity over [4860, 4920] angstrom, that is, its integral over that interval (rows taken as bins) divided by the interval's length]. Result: 1.01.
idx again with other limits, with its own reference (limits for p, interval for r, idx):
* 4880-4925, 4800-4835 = 22.2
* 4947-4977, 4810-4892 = 19.8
